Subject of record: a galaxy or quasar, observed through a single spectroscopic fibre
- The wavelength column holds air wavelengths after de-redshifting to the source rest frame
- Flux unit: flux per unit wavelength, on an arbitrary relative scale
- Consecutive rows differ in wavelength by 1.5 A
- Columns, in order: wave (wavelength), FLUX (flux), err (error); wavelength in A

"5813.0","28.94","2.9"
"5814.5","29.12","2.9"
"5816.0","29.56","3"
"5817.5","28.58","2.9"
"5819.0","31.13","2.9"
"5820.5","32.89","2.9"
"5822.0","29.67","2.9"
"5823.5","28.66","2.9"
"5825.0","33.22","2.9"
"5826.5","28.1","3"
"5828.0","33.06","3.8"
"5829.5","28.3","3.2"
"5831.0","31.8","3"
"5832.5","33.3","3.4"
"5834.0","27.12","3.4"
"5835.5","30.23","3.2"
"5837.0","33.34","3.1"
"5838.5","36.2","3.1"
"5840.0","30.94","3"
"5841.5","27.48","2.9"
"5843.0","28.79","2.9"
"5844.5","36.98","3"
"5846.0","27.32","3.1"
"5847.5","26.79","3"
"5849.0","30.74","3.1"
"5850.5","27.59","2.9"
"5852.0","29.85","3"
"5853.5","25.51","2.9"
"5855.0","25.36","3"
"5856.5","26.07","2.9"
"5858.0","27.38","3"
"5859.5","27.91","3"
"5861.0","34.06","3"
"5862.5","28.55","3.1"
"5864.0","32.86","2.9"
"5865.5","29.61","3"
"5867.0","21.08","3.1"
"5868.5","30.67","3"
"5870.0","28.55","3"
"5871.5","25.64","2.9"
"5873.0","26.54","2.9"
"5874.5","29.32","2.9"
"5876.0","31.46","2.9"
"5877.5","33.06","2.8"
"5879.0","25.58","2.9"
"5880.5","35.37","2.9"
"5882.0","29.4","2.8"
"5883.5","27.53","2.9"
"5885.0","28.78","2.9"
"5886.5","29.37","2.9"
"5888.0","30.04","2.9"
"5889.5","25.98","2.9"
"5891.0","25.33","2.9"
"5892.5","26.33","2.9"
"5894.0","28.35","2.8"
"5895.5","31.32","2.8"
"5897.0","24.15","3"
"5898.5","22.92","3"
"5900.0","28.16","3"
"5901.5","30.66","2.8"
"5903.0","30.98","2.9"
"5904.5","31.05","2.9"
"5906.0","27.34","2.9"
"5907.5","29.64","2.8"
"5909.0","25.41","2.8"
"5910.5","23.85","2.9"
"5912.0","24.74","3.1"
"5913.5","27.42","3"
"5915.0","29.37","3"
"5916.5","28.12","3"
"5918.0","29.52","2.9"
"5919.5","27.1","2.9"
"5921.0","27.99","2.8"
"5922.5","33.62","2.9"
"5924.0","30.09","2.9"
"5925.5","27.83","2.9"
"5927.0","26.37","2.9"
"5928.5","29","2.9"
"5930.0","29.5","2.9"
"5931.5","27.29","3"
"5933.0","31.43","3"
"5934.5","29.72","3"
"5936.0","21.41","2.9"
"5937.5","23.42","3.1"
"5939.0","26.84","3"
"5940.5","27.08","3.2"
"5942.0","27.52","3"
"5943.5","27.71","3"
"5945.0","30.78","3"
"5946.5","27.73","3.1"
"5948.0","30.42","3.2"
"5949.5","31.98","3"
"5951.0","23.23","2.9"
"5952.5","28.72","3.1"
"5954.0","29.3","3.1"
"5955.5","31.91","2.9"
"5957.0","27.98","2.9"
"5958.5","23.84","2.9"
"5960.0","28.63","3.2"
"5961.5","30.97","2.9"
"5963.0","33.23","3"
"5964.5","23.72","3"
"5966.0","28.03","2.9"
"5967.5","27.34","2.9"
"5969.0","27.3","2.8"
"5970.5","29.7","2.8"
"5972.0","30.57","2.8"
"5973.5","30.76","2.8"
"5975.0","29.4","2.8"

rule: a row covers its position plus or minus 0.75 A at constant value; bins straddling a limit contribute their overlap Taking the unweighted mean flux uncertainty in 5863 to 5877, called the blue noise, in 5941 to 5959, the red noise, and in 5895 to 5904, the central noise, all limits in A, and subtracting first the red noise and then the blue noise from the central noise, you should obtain -3.05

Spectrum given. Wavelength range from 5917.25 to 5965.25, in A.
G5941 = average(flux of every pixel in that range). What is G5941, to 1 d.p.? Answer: 28.3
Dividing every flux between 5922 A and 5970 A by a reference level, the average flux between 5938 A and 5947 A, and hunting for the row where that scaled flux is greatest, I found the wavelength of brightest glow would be 5922.5 A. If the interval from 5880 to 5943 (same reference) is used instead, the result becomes 5880.5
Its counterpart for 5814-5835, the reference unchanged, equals 5832.5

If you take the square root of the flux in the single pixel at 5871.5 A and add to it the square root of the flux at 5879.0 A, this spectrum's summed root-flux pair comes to 10.1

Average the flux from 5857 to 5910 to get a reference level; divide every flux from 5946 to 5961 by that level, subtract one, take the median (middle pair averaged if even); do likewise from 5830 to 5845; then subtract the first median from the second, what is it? 0.094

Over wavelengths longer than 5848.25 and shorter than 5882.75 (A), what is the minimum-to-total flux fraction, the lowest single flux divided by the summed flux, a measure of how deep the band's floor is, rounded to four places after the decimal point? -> 0.0318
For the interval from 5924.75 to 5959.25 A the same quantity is 0.0334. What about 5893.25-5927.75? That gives 0.0355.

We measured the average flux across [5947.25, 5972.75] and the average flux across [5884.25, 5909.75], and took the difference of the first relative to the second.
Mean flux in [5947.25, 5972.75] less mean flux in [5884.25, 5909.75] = 0.7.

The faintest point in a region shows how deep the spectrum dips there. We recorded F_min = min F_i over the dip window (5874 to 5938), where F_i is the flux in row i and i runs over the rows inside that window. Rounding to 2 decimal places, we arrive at 21.41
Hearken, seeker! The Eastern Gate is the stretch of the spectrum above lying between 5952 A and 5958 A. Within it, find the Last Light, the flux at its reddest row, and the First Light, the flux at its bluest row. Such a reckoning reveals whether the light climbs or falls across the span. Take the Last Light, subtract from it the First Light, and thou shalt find -1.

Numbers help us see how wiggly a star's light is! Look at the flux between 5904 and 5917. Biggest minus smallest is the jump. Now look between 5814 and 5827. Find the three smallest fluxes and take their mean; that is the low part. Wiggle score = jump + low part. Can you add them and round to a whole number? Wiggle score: 36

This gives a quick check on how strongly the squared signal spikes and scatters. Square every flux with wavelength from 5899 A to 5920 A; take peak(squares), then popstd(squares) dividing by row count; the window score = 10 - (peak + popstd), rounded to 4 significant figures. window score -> -1076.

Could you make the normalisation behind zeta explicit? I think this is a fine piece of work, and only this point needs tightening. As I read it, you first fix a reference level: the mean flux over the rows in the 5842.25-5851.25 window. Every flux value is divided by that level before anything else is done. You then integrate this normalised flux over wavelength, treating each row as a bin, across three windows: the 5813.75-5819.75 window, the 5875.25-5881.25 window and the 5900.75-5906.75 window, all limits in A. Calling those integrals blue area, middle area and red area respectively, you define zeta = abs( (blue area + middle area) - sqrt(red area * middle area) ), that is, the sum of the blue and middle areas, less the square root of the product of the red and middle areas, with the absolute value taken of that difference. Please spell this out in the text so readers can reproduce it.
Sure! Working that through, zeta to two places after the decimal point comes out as 6.12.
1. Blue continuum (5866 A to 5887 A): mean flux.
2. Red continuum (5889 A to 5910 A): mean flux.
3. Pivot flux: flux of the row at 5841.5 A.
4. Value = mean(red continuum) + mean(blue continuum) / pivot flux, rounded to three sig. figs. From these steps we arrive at 28.7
